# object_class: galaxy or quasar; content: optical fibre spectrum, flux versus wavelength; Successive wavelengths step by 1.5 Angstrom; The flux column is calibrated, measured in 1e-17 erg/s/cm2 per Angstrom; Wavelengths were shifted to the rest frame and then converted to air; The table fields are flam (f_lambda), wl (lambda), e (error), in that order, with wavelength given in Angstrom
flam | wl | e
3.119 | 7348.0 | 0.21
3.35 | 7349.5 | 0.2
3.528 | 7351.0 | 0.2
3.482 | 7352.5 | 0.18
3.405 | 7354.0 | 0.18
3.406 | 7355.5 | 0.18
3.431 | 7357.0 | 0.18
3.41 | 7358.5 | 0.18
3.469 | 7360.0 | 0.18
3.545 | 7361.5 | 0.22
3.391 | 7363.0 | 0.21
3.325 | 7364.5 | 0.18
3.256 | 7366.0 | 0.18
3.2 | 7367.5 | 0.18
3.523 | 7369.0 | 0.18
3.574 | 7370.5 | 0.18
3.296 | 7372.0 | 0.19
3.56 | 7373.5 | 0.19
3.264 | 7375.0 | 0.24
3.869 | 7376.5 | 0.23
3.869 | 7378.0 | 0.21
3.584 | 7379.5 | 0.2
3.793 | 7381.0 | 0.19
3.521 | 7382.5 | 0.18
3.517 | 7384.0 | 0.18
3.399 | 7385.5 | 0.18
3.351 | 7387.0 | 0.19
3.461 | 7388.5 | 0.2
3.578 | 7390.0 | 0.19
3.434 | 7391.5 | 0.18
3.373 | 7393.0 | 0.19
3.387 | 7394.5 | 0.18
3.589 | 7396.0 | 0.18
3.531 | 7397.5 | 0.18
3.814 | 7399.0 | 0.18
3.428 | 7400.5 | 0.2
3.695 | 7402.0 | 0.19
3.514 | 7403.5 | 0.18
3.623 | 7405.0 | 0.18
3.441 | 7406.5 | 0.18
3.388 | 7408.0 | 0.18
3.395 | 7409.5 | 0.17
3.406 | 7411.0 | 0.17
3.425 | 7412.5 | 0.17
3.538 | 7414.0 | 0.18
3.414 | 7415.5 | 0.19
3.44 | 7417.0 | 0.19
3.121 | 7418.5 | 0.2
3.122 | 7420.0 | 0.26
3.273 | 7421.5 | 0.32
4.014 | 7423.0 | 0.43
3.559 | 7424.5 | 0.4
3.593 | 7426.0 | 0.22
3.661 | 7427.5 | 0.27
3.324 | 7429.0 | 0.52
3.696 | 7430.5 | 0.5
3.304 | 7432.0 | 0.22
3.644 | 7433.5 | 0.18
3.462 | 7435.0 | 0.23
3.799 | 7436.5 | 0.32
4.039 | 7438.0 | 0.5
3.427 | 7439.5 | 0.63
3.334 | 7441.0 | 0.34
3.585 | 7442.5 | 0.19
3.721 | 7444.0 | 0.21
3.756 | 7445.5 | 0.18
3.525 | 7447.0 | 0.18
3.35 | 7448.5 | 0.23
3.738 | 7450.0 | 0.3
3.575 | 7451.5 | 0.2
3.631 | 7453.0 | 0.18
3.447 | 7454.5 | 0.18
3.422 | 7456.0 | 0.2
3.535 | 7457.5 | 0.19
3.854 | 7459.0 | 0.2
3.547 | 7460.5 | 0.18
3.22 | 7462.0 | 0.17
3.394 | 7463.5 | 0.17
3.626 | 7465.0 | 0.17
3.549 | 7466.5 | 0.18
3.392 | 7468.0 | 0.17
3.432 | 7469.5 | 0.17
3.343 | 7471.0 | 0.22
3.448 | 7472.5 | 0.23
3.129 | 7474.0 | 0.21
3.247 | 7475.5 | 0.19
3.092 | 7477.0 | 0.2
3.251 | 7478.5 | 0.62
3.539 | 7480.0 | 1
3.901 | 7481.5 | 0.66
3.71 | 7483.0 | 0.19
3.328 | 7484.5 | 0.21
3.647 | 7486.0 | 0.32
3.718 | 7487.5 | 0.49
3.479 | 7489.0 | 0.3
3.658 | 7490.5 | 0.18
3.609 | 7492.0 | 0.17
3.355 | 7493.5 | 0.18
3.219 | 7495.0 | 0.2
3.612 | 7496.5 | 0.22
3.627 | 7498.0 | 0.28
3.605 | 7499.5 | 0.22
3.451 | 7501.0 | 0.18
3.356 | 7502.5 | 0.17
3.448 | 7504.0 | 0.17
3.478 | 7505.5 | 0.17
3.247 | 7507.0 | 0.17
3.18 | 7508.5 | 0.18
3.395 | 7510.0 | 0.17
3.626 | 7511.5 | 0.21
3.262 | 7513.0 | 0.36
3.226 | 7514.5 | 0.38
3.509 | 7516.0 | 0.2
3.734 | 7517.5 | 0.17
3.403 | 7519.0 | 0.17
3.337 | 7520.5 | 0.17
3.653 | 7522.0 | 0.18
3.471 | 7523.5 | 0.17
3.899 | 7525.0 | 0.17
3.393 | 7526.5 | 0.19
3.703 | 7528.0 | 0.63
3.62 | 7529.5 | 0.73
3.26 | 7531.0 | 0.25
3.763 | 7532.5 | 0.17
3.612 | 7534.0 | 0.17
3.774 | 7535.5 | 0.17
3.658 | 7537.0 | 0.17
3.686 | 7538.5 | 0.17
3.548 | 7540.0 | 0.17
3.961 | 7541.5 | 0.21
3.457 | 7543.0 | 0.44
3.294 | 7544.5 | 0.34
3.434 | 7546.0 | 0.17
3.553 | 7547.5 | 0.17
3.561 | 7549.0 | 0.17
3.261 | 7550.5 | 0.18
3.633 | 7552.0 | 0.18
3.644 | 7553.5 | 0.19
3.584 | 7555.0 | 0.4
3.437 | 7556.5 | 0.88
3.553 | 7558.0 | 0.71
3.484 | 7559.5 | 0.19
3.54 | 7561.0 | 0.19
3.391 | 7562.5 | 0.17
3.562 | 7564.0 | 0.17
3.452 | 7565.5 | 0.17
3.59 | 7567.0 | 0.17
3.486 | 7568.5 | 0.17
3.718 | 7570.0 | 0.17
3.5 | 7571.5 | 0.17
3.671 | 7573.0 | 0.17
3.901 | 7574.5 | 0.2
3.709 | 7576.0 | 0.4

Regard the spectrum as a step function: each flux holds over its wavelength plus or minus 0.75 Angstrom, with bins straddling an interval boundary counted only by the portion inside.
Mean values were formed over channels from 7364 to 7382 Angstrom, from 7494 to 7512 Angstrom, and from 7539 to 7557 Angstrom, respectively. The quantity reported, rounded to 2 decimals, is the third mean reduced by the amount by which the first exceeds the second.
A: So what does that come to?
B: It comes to 3.46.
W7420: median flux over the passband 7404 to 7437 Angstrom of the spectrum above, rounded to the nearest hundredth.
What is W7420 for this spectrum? 3.44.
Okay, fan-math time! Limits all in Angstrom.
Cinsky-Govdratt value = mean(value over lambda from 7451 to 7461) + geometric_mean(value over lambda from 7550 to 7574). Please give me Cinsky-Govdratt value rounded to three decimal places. 7.103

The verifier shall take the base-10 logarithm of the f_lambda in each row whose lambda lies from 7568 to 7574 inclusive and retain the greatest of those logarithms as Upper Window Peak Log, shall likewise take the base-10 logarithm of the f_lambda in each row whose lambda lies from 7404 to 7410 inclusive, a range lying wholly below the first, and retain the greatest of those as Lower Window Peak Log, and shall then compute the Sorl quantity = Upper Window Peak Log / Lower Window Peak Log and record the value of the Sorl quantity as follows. 1.020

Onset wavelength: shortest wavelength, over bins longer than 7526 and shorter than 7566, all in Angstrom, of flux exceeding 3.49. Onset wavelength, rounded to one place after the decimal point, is 7528.0 Angstrom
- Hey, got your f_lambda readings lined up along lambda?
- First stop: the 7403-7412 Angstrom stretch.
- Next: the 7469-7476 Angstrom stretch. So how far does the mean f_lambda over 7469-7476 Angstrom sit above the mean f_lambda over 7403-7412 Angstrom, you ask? -0.14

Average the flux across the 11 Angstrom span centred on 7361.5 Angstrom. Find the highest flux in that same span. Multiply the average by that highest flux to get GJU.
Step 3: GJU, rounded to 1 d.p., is 12.1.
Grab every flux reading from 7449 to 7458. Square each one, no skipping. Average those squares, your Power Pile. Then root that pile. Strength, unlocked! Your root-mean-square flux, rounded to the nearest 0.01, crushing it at 3.56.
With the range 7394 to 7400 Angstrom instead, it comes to 3.58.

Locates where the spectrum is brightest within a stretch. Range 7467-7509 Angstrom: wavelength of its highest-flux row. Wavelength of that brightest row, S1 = 7481.5 Angstrom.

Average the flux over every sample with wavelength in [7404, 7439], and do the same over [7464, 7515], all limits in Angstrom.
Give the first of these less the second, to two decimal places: 0.06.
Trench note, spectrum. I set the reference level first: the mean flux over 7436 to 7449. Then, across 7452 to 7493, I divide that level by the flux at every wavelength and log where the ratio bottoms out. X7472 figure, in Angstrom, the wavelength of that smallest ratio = 7481.5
